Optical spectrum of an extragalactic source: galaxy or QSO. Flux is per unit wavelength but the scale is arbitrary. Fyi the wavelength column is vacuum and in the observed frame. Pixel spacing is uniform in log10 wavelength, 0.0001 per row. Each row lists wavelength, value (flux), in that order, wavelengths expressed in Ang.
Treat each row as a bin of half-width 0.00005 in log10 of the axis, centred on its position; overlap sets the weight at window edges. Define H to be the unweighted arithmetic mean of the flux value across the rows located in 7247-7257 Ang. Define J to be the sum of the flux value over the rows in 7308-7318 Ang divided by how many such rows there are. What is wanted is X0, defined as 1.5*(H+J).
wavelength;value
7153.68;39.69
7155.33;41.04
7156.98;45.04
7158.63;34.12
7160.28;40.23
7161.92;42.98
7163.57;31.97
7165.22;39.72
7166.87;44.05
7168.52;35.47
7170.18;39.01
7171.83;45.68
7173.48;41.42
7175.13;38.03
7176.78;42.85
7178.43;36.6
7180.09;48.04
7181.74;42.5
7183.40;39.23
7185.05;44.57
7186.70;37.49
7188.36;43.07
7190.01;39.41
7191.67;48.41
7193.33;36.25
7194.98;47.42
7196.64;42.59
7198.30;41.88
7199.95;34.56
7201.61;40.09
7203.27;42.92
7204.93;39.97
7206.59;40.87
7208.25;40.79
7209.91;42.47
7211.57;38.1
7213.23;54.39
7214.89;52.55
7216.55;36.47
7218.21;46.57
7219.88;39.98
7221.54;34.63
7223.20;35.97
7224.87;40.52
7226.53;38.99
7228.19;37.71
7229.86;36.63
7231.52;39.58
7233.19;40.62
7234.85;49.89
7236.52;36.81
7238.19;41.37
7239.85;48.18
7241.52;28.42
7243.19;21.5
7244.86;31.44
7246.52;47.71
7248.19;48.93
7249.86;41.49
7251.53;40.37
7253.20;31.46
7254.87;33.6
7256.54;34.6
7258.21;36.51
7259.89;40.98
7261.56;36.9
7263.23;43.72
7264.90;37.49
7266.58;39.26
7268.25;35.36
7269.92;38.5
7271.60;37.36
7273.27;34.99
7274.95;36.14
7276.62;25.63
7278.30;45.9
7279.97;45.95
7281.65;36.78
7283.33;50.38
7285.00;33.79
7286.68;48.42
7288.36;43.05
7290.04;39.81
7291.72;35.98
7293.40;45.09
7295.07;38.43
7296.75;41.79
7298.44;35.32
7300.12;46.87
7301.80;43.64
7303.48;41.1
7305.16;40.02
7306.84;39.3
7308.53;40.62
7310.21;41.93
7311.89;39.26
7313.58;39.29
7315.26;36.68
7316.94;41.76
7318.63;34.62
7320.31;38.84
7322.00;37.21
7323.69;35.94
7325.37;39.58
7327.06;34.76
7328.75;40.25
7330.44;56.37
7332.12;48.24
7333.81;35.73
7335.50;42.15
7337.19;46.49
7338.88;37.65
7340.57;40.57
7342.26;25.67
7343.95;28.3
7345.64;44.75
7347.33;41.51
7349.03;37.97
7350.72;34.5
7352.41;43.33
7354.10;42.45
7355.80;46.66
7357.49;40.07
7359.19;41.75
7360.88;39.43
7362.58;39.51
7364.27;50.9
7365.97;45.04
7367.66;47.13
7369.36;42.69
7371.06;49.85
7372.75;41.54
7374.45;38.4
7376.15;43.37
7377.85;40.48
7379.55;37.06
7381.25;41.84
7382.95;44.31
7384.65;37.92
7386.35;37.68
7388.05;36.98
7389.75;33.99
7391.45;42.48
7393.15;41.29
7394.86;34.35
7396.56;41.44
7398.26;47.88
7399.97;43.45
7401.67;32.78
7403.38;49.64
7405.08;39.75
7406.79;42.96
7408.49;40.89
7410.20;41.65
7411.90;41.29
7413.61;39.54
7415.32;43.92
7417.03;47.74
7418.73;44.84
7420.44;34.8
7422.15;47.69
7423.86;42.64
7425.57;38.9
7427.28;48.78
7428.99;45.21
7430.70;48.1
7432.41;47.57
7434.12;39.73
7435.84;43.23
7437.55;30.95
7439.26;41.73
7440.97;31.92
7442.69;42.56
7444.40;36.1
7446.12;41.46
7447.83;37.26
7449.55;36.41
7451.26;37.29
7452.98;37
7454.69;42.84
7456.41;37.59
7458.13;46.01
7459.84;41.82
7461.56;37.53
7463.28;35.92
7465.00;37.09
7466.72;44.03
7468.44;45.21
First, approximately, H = 38.4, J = 40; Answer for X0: 117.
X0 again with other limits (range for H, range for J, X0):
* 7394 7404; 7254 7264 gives 119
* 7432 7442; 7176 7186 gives 122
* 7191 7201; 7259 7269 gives 121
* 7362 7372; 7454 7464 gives 129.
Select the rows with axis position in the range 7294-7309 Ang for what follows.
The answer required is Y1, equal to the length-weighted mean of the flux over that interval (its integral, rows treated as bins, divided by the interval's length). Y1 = 40.9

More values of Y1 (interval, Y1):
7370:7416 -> 41.0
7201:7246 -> 40.0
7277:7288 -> 42.8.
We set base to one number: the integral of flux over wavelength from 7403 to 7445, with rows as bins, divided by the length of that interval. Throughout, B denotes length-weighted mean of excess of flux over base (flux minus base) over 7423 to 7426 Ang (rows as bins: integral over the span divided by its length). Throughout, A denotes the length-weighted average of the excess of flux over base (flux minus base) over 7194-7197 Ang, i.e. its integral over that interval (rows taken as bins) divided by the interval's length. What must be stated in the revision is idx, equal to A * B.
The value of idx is -2.9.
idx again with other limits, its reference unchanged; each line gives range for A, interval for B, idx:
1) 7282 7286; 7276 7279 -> 2.1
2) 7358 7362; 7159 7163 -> 3.0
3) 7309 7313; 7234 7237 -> -3.1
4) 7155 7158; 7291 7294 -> -1.3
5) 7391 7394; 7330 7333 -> -2.2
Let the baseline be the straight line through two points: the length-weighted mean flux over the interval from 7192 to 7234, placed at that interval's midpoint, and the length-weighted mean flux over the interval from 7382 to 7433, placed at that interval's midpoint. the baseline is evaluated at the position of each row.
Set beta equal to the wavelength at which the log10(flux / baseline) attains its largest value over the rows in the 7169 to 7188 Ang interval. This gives 7180.09 Ang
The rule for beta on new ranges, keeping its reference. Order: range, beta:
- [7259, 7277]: 7263.23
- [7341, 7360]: 7355.80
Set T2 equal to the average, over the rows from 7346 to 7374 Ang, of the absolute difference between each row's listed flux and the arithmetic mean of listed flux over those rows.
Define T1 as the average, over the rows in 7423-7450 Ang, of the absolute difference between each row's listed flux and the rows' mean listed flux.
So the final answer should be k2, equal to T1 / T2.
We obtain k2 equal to 1.3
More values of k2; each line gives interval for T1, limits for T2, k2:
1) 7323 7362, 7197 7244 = 1.0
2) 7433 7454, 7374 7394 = 1.2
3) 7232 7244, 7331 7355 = 1.6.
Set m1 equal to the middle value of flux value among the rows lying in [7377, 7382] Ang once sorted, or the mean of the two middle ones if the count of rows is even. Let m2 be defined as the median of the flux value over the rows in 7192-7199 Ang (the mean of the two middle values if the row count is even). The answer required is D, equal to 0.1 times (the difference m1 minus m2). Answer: -0.2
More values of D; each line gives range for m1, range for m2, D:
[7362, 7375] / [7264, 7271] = 0.6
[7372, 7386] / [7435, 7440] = -0.1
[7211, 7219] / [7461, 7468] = 0.9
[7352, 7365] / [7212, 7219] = -0.7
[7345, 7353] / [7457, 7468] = 0.2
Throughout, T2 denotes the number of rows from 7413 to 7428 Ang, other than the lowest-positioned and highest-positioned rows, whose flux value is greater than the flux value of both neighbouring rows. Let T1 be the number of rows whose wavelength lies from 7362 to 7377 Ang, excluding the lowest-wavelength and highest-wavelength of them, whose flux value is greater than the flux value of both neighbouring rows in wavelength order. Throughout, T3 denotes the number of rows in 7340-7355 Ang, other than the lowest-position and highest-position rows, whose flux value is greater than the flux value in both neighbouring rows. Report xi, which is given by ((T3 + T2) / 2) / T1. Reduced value 0.7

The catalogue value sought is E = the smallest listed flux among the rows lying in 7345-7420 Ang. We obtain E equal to 32.78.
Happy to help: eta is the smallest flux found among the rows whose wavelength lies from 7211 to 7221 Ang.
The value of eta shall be 36.47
